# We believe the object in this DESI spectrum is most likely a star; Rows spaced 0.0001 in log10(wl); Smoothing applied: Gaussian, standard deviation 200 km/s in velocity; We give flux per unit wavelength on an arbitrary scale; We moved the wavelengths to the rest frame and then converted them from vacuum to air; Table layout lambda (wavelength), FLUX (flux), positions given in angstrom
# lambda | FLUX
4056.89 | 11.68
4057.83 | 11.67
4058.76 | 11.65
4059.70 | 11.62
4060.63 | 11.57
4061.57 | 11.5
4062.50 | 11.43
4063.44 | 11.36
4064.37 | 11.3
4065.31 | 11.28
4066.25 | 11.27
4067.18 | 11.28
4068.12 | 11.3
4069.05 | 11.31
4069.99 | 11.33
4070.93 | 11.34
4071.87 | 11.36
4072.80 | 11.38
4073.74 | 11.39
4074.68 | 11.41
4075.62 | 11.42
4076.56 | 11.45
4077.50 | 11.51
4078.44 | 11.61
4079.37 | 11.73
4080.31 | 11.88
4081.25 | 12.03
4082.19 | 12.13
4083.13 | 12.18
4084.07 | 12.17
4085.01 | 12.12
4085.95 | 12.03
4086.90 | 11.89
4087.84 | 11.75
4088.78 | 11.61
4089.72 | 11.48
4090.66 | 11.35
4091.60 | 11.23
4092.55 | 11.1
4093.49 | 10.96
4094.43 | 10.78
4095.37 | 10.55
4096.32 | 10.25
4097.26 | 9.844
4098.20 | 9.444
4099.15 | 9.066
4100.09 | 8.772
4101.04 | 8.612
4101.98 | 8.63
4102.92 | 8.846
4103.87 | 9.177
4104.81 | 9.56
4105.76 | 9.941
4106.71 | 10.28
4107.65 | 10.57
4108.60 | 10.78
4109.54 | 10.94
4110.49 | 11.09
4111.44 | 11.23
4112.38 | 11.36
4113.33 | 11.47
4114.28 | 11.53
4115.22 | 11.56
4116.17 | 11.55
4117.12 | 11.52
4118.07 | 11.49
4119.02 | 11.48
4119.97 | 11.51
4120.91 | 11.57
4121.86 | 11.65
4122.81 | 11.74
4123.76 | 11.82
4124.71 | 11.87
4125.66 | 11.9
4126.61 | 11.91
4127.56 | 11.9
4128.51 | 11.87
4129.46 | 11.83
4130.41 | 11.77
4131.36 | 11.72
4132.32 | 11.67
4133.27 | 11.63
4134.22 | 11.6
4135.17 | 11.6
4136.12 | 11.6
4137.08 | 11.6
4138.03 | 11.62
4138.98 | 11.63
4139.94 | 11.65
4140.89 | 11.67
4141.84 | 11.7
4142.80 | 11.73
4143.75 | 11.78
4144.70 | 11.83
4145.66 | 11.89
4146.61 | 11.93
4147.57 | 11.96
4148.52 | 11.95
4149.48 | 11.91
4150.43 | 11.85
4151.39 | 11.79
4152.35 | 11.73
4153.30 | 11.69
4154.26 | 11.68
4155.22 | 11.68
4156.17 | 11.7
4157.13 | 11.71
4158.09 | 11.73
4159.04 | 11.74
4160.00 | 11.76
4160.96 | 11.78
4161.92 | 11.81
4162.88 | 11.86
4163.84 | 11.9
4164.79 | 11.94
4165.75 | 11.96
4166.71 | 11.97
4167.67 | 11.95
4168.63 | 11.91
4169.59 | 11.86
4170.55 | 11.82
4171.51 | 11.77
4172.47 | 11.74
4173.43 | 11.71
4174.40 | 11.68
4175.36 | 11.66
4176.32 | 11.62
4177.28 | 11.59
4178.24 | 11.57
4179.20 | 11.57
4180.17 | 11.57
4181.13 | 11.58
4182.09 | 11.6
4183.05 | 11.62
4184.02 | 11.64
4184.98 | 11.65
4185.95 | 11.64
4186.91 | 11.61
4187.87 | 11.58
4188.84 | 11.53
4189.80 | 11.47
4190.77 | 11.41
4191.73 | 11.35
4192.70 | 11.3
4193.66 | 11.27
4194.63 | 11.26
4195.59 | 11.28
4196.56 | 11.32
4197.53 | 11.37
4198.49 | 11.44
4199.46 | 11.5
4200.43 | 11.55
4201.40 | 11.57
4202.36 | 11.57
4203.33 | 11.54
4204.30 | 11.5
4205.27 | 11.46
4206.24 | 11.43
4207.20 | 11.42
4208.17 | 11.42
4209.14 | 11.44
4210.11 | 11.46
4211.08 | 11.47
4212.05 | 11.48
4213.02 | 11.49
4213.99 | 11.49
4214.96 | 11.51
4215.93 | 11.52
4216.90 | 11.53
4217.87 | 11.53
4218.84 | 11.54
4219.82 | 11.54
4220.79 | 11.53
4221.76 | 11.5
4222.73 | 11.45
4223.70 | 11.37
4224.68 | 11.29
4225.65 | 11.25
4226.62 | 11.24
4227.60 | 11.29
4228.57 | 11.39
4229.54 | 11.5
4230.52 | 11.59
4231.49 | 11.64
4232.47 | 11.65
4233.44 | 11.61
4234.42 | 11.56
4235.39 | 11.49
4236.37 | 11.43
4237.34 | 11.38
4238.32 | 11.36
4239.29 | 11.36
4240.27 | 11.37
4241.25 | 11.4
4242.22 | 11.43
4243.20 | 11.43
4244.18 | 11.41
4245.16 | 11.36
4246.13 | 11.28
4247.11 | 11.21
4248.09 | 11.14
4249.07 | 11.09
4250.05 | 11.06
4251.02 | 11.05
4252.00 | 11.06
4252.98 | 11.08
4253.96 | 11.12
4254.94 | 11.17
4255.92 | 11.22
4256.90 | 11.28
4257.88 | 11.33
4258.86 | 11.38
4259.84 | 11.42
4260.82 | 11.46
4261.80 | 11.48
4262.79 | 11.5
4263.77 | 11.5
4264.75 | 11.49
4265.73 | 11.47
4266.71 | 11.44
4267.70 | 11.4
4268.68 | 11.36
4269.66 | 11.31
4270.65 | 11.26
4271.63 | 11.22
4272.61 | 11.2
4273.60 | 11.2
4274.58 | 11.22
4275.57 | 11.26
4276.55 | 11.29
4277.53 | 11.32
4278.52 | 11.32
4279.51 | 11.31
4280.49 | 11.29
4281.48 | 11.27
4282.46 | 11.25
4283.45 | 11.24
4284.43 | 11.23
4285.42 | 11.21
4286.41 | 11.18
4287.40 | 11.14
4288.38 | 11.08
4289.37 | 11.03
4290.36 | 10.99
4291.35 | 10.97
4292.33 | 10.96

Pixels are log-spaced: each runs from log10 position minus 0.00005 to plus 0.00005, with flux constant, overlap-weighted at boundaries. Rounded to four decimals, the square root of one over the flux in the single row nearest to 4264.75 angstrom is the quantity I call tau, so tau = 0.2950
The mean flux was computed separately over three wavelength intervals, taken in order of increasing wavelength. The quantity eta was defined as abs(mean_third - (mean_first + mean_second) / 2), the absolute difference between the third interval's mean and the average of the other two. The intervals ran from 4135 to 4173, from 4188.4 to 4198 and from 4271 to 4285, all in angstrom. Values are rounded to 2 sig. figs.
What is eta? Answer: 0.31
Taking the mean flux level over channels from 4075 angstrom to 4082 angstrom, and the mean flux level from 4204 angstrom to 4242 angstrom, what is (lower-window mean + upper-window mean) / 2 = 11.6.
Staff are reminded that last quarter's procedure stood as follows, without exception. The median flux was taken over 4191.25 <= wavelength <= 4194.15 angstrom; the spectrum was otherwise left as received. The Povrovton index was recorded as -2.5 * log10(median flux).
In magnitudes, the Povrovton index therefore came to -2.63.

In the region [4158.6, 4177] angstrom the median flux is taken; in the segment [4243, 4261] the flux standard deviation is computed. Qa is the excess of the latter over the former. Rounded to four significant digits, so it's -11.67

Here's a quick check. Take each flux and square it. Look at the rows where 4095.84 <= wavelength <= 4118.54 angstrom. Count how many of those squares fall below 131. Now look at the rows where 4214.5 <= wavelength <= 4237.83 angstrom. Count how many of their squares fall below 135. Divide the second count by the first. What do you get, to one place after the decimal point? 1.2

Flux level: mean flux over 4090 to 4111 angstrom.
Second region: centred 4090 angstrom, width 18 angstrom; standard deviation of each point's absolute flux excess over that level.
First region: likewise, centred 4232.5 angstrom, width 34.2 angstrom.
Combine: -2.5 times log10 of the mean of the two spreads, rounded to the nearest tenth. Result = 1.0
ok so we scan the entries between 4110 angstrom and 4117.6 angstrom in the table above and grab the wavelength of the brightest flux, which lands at 4115.22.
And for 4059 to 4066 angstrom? 4059.70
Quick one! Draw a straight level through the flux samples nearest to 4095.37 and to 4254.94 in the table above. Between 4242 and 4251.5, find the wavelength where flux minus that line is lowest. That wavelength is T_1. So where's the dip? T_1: 4251.02 angstrom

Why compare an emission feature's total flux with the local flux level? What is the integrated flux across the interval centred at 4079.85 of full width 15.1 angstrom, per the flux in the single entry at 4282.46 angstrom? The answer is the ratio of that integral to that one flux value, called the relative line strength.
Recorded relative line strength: 16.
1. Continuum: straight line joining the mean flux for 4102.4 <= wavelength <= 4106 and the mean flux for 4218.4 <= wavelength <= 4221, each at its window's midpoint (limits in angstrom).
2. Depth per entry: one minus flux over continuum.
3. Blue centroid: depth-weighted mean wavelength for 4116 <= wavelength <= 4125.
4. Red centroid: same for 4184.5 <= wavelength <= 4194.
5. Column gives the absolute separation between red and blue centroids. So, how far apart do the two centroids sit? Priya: 67.8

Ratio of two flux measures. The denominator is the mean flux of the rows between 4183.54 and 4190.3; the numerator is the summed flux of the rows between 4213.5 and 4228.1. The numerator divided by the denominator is 15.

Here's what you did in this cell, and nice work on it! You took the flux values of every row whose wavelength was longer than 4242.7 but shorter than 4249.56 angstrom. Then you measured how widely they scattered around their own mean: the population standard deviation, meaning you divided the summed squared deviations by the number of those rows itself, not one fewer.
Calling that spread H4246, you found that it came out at 0.12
